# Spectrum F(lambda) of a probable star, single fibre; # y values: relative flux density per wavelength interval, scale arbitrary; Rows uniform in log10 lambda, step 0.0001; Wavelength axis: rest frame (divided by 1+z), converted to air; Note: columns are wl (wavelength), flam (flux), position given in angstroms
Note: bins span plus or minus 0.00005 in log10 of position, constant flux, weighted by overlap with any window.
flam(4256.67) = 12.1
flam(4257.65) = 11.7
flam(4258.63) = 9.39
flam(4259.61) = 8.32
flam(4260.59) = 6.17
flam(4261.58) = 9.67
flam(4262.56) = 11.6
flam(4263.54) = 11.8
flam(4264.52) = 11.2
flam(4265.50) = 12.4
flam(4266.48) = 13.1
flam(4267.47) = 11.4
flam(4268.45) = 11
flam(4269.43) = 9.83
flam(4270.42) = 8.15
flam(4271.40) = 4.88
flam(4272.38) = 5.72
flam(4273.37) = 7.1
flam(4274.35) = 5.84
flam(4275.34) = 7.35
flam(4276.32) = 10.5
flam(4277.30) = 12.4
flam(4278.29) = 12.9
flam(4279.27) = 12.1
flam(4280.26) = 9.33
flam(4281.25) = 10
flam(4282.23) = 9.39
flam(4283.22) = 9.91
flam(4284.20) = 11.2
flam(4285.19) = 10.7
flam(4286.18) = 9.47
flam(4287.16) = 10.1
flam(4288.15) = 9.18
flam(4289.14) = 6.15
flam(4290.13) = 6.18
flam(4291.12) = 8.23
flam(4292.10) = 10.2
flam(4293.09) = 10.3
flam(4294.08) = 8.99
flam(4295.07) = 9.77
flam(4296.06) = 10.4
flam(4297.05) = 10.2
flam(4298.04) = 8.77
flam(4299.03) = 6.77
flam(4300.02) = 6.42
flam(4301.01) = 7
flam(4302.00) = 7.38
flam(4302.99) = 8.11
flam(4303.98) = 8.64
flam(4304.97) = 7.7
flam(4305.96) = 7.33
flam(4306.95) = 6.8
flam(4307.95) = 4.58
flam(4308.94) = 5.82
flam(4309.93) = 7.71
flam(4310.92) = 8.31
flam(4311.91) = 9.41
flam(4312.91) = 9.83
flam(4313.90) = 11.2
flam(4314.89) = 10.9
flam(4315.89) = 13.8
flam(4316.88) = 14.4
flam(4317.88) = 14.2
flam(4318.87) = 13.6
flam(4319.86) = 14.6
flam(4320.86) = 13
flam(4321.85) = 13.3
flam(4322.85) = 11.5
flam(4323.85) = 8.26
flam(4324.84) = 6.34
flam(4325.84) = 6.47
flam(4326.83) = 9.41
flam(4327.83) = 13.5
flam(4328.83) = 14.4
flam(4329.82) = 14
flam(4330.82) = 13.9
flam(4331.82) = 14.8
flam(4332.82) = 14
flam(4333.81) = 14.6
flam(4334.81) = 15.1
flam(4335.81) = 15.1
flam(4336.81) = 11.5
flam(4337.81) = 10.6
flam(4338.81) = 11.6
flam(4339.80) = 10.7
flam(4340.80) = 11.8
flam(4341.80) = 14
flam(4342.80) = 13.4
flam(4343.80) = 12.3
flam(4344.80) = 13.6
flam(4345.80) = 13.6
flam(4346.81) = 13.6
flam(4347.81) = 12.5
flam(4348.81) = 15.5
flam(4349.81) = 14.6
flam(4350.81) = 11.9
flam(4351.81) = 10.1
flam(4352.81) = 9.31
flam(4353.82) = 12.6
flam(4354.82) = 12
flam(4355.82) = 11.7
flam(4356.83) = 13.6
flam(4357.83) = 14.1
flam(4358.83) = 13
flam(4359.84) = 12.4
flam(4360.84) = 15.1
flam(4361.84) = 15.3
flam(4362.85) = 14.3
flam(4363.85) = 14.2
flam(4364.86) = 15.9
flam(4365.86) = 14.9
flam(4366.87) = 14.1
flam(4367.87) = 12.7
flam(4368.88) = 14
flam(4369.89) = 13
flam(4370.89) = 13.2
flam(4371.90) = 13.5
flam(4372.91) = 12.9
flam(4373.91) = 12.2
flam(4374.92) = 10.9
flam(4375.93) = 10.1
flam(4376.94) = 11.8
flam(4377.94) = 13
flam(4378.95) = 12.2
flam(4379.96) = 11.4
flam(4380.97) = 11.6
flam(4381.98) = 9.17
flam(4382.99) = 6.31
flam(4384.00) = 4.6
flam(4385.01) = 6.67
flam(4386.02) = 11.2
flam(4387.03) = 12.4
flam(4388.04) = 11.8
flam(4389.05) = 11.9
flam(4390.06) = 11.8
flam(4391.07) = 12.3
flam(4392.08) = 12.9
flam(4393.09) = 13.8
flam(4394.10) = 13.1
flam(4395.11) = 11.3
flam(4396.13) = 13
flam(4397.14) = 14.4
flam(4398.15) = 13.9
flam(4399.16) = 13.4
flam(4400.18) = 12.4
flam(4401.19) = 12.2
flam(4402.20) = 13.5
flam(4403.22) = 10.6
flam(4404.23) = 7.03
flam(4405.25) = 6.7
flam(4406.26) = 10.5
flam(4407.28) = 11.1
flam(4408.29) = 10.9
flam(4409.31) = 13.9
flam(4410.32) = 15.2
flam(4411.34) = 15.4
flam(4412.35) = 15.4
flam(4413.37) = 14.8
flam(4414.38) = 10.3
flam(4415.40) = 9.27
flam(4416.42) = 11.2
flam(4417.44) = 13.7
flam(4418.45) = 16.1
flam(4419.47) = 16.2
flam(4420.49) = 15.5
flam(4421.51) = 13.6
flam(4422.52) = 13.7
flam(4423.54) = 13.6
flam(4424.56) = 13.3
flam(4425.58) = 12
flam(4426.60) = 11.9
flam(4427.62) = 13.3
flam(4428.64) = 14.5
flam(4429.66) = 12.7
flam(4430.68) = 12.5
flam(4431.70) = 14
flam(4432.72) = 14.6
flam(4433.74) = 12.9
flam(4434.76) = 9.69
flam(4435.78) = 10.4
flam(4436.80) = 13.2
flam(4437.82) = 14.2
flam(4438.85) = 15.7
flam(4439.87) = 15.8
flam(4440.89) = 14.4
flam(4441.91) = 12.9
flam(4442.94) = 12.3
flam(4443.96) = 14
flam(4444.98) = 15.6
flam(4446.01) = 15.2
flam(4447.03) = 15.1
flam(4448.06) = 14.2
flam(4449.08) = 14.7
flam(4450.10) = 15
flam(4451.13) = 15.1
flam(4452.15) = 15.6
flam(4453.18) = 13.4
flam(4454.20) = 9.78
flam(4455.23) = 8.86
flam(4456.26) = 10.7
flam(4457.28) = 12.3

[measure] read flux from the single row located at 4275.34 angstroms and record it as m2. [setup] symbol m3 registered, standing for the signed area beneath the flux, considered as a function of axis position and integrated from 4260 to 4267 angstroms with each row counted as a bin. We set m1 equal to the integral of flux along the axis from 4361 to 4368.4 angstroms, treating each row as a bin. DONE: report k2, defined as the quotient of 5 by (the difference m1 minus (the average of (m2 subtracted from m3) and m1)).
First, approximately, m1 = 107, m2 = 7.35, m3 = 76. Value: 0.26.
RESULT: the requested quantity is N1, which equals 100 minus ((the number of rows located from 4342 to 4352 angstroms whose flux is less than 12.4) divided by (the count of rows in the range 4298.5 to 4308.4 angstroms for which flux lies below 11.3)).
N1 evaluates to 99.7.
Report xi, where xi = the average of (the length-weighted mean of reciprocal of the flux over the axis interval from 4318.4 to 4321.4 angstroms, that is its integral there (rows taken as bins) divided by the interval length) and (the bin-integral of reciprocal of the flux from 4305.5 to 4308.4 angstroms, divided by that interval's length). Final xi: 0.120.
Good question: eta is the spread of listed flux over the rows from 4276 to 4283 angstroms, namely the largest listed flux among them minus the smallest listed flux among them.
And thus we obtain 3.6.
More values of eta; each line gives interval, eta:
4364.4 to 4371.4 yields 3.2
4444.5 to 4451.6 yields 1.4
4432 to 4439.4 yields 6.0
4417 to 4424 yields 2.6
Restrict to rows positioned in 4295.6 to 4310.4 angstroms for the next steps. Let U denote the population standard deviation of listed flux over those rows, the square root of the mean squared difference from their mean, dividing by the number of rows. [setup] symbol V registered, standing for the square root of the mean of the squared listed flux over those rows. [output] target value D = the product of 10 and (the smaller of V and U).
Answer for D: 15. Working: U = 1.48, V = 7.7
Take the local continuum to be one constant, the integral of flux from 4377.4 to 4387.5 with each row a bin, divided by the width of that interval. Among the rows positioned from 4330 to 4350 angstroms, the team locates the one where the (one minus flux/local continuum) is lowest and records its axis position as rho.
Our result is 4348.81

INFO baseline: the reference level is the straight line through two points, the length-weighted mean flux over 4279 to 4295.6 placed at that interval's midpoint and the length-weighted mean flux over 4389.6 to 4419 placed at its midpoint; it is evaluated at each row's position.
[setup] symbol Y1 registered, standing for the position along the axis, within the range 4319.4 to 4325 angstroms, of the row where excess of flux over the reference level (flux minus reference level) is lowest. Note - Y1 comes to 4324.84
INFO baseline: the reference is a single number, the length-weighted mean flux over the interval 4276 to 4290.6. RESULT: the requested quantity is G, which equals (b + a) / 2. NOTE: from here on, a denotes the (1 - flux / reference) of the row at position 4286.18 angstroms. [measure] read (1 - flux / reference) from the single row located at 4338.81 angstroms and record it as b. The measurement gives -0.06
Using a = 0.0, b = -0.16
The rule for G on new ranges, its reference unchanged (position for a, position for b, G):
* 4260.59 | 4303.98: 0.26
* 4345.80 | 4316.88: -0.41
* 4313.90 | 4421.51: -0.24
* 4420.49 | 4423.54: -0.46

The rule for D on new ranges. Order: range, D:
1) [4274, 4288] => 18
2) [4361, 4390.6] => 26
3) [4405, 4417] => 27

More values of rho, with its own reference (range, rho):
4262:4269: 4266.48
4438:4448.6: 4439.87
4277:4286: 4278.29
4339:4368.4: 4364.86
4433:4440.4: 4439.87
